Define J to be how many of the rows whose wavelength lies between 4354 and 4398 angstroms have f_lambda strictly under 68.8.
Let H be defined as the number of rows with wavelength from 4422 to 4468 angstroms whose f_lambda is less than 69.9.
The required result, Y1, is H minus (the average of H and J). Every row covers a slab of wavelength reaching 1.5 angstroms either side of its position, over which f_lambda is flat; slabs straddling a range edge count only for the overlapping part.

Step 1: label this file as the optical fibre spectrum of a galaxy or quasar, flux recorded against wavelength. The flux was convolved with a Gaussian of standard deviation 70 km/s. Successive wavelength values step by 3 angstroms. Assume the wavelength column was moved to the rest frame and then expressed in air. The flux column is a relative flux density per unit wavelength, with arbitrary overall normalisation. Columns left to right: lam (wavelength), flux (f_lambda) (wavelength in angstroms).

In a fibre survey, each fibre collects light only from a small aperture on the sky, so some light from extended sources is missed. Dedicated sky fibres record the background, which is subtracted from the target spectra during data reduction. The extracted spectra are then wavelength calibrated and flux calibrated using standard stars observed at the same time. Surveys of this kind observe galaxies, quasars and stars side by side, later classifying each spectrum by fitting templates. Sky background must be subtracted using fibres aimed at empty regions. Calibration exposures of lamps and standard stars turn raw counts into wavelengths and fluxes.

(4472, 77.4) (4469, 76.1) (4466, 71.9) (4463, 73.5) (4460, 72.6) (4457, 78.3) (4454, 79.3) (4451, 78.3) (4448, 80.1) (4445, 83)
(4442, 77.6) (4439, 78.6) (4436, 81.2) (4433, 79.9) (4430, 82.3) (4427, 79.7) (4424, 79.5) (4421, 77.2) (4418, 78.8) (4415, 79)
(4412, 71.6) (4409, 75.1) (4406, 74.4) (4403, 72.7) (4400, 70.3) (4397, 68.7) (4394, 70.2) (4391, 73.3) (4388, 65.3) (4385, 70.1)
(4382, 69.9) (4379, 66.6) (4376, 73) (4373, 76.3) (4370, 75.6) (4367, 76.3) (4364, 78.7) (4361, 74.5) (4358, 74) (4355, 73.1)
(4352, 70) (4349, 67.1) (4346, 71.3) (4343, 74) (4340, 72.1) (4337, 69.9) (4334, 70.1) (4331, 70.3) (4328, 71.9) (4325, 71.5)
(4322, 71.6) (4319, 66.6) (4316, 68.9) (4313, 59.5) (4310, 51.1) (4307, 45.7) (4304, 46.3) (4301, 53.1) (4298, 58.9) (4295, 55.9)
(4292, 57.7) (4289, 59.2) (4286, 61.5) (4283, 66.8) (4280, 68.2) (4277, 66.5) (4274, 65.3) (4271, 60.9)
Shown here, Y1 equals -1.50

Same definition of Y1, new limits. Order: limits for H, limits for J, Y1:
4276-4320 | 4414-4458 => 7.50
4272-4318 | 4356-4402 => 6.00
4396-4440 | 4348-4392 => -1.00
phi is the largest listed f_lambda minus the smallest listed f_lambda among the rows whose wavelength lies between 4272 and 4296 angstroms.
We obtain 12.3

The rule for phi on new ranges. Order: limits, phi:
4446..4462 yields 7.5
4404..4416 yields 7.4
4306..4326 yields 25.9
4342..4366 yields 11.6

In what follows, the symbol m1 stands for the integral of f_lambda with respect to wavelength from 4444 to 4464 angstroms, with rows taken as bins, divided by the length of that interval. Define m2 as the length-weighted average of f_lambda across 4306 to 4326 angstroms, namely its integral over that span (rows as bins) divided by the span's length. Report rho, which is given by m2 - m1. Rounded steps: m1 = 78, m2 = 62.3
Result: -16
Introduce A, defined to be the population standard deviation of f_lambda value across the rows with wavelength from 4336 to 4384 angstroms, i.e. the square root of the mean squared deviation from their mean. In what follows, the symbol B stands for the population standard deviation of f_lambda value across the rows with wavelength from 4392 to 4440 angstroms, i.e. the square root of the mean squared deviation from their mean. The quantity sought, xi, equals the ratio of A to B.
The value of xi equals 0.8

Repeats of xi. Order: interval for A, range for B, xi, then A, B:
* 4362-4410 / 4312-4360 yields 1.1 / 3.63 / 3.4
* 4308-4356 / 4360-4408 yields 1.6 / 5.60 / 3.6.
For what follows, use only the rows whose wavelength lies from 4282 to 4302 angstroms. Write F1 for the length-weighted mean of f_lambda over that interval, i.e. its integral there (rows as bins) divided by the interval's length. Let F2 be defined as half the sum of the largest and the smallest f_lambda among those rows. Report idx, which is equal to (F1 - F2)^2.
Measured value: 0.97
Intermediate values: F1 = 59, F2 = 60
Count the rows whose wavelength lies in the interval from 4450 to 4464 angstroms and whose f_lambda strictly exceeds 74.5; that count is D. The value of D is 3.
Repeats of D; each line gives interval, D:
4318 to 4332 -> 0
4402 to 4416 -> 2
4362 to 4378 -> 4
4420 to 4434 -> 5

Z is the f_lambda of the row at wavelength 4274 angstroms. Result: 65.3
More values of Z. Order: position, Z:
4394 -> 70.2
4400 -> 70.3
